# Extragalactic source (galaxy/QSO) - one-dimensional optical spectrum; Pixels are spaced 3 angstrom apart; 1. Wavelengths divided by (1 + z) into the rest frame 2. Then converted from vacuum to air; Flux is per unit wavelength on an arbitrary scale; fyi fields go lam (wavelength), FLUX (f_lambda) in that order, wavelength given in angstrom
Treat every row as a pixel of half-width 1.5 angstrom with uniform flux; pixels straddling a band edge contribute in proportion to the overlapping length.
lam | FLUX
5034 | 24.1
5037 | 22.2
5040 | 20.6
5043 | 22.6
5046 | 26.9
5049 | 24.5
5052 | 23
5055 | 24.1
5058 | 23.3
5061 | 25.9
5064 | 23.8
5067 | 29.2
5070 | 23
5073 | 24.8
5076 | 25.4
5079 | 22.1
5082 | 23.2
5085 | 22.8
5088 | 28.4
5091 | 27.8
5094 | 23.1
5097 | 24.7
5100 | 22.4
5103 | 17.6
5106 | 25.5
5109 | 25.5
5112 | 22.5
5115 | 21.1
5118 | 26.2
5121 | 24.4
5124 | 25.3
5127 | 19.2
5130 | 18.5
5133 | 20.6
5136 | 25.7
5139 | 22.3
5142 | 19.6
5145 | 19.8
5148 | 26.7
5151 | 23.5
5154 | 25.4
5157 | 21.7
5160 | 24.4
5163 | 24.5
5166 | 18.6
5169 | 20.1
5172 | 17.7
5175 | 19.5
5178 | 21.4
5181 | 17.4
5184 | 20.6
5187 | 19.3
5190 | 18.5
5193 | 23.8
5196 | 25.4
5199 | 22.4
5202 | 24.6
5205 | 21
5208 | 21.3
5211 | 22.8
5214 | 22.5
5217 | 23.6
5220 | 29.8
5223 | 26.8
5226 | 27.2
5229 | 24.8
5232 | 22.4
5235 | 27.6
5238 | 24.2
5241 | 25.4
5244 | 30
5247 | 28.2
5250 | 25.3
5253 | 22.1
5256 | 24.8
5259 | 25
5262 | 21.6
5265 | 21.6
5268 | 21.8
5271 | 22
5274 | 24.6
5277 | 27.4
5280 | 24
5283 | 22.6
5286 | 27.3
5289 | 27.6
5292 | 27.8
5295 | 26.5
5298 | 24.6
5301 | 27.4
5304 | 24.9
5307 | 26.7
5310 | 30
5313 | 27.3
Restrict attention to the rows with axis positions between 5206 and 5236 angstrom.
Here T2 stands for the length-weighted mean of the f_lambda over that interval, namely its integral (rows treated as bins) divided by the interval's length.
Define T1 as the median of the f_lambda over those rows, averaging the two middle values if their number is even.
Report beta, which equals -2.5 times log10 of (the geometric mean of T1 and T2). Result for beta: -3.47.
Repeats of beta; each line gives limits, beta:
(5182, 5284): -3.45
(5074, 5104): -3.43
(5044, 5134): -3.45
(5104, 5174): -3.38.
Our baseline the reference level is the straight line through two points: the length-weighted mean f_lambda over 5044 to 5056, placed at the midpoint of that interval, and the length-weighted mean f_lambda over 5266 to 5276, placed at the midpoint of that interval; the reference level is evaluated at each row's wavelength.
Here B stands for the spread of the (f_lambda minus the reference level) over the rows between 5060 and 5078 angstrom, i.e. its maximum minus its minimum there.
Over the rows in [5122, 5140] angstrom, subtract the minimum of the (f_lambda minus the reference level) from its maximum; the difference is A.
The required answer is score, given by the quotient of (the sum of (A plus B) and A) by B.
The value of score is 3.34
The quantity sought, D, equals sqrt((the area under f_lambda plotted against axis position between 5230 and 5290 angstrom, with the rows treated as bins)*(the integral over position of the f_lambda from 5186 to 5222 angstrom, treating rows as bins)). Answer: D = 1109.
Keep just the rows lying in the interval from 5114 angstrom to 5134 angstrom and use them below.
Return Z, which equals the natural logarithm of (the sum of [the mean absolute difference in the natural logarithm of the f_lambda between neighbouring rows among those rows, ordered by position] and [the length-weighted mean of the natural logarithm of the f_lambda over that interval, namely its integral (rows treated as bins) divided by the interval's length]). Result 1.17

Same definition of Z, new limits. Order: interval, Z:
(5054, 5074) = 1.20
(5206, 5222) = 1.18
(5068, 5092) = 1.19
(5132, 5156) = 1.19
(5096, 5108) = 1.21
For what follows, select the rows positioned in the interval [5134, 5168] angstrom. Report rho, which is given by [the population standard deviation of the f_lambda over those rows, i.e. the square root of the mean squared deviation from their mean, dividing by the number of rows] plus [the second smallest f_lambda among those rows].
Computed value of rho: 22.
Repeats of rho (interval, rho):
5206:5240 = 25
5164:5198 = 20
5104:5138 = 22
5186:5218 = 21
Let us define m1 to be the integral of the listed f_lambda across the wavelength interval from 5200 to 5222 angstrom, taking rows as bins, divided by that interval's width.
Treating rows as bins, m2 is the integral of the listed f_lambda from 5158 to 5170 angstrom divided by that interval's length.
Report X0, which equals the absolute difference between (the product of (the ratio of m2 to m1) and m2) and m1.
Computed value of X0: 3.3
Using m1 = 23.7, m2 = 22.0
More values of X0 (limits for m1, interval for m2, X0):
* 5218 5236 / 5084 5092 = 0.3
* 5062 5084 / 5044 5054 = 0.3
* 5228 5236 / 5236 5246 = 3.9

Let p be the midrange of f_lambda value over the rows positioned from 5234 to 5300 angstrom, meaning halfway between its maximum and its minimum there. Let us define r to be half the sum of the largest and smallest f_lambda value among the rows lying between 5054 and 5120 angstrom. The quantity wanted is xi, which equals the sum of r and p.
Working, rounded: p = 25.8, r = 23.4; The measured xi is 49.2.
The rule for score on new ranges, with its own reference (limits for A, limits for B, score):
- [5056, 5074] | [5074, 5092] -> 2.94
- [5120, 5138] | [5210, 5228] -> 2.97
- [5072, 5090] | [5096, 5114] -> 2.60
